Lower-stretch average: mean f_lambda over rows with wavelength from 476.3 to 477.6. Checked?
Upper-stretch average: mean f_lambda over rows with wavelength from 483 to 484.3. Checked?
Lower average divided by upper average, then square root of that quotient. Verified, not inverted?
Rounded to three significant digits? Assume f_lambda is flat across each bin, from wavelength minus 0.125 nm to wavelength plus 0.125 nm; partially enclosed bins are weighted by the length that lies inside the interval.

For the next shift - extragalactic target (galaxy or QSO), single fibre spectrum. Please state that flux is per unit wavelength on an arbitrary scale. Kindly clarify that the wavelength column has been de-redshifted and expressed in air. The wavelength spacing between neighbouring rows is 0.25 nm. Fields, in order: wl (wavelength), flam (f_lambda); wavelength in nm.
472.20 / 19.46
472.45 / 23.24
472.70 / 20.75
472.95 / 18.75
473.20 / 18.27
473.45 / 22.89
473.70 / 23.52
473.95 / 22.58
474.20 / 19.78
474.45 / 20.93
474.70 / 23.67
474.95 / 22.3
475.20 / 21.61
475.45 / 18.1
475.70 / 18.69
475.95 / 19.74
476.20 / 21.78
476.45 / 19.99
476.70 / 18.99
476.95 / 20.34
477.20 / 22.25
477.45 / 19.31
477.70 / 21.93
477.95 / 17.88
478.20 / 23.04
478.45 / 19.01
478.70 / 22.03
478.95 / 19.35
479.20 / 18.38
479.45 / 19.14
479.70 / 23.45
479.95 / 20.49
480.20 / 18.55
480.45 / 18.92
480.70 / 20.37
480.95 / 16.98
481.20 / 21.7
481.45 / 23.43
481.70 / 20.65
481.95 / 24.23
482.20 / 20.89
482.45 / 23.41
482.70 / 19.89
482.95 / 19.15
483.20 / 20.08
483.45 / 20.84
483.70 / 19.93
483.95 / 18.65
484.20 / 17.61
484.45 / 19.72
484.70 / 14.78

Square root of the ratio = 1.02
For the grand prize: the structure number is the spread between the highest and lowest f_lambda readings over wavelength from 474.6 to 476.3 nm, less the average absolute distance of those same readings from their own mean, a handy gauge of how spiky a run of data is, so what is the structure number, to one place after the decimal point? 3.9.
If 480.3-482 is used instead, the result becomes 5.3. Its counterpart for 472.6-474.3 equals 3.5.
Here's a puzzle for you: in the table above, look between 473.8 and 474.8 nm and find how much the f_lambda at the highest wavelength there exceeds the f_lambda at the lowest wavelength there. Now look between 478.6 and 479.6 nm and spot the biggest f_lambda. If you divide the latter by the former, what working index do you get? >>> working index 20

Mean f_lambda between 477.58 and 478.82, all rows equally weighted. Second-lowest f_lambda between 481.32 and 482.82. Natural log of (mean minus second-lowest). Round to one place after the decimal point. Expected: -2.1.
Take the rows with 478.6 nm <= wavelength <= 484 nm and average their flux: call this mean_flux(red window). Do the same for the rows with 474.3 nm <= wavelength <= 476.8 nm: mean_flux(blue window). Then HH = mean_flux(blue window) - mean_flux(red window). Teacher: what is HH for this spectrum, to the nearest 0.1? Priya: 0.1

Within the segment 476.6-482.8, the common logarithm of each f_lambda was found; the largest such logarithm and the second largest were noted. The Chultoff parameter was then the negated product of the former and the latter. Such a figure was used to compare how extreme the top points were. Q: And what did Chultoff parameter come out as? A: -1.90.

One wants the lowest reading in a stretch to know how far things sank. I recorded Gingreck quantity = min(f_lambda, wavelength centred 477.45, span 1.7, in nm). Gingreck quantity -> 17.88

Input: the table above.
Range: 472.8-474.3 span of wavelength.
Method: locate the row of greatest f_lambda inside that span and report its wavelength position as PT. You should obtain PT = 473.70 nm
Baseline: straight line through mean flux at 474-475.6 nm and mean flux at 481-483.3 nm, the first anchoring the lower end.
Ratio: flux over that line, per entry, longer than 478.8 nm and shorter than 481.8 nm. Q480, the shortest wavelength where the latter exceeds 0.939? 479.70 nm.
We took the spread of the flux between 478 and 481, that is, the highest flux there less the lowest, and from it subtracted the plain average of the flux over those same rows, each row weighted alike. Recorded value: -13.5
